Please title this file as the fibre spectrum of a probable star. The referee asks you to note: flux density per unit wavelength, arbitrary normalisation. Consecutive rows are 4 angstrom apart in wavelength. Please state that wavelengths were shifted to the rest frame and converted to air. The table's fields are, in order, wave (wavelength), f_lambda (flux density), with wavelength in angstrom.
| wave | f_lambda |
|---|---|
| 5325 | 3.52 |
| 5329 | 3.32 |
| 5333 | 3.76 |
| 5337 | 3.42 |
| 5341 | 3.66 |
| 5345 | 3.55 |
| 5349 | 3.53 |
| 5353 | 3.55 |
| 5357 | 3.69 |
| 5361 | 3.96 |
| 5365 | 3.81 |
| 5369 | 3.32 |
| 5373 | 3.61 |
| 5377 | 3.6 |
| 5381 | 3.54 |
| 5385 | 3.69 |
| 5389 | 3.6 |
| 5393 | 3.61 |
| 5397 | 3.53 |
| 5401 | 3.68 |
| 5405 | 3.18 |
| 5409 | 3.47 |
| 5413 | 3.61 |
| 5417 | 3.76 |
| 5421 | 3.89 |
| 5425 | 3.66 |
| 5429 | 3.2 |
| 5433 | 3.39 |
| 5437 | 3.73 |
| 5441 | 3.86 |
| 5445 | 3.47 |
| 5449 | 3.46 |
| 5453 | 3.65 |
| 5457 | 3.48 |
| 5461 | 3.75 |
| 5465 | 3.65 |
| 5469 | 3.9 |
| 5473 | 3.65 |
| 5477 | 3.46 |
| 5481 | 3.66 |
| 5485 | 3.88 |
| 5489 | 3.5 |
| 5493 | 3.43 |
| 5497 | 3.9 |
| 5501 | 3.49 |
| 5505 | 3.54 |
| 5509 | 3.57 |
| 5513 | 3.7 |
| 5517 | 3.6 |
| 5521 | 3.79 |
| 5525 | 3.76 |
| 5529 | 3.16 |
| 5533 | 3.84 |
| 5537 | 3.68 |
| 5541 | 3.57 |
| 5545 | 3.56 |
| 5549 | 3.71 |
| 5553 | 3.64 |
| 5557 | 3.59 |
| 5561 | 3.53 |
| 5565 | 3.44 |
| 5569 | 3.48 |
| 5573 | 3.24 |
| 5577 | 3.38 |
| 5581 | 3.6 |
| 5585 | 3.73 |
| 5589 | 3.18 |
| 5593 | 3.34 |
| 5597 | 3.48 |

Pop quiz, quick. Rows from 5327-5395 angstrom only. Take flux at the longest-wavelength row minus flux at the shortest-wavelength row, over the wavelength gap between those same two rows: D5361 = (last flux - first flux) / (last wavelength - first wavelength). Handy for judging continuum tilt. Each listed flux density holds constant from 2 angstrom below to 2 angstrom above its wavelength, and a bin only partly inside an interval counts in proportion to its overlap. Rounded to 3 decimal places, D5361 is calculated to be 0.005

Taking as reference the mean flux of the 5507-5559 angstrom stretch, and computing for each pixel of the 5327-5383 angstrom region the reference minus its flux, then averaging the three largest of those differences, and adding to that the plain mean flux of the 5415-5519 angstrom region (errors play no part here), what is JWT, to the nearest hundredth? 3.90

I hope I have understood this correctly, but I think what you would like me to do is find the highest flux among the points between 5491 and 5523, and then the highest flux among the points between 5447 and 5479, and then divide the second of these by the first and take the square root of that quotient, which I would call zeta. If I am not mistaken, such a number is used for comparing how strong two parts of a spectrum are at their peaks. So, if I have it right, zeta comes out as 1.00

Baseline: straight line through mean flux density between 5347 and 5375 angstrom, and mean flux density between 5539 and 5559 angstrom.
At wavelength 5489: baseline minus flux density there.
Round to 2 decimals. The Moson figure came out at 0.12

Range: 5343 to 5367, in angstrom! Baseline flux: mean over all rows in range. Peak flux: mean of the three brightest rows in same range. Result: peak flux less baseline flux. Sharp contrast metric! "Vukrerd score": 0.138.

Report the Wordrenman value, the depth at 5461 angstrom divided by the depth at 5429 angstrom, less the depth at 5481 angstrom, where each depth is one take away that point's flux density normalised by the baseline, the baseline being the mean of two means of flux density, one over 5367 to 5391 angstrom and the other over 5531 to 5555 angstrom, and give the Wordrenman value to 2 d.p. -0.32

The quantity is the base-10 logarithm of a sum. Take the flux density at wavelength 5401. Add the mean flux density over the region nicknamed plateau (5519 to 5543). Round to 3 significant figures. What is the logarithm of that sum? 0.864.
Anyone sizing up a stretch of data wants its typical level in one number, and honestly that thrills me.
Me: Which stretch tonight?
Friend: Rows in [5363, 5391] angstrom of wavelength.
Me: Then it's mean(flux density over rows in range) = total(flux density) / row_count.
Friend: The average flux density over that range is 3.596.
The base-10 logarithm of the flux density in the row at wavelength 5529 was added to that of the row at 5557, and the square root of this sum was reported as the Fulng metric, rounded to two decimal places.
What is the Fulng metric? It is 1.03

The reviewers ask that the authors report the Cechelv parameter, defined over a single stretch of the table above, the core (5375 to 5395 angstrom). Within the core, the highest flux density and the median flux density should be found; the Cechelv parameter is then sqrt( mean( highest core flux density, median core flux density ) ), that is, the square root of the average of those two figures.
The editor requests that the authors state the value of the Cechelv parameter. 1.91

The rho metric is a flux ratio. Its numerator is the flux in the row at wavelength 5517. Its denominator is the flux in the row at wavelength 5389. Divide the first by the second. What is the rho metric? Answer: 1.00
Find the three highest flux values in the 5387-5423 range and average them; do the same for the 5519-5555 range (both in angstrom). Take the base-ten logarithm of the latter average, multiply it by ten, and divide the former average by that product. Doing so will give 0.652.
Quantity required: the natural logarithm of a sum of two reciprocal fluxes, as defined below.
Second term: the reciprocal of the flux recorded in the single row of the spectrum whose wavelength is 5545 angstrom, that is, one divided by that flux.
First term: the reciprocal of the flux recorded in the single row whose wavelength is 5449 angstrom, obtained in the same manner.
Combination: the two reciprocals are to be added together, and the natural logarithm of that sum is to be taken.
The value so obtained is -0.562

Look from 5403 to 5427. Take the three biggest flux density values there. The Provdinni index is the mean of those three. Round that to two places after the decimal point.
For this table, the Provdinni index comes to 3.77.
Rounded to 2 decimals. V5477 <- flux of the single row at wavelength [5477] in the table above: 3.46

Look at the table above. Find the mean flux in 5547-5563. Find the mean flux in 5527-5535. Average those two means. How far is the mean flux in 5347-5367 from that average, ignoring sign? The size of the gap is 0.149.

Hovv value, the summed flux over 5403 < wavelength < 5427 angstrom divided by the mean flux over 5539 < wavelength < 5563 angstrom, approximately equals 5.99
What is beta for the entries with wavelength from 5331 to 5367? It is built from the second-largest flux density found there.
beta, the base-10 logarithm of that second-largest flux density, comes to 0.581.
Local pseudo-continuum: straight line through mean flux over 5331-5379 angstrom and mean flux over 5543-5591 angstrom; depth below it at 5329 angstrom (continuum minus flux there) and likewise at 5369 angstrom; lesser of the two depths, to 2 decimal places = 0.29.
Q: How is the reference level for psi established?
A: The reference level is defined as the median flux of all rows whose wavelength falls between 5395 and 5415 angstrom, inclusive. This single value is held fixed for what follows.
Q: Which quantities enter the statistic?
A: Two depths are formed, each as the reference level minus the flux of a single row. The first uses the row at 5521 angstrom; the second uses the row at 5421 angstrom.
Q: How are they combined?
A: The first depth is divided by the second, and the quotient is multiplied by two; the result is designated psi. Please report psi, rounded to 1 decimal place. 1.4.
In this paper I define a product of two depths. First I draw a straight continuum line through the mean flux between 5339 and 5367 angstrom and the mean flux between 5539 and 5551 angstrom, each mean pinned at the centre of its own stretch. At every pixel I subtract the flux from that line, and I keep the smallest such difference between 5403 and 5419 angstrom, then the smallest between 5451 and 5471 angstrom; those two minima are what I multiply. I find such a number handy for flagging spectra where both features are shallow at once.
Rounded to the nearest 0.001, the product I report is 0.027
